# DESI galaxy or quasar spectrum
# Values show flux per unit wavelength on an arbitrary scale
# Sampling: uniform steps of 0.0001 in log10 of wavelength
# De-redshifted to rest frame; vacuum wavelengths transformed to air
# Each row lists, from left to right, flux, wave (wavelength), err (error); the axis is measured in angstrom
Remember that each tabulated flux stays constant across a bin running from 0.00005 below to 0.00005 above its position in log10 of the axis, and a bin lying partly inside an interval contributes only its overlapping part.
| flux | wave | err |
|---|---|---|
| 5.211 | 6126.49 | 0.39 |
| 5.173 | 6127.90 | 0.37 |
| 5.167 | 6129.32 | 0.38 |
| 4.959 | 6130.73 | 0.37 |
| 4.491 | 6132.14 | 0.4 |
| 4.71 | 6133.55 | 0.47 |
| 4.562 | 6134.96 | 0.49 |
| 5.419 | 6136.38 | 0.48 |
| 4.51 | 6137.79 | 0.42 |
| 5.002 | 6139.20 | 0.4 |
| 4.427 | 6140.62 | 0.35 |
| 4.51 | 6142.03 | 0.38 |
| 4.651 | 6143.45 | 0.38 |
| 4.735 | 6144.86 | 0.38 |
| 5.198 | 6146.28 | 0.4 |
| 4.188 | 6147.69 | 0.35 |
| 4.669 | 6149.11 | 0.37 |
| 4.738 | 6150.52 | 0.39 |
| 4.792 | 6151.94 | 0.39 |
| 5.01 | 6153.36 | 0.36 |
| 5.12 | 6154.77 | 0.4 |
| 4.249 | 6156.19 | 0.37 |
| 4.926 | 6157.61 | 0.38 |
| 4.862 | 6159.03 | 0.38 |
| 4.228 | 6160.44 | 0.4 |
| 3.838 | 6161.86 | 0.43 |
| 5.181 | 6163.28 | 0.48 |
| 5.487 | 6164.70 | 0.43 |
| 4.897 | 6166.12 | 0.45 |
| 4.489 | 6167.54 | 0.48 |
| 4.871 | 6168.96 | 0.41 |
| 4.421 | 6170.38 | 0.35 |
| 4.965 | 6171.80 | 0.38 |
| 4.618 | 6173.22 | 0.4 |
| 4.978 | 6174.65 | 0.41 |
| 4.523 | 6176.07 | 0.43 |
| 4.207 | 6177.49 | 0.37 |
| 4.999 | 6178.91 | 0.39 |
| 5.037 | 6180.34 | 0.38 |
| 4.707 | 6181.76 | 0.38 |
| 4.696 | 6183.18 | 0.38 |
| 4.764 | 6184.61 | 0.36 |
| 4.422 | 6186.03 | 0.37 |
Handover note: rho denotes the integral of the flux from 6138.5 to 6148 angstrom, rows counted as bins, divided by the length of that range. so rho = 4.69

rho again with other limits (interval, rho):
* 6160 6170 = 4.72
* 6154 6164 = 4.64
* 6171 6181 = 4.75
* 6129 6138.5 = 4.82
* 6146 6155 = 4.79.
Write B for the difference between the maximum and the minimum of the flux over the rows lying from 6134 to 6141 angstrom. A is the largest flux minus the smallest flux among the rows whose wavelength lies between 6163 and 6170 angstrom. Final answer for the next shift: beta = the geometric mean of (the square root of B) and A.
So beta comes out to 1.00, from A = 1.0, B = 1.0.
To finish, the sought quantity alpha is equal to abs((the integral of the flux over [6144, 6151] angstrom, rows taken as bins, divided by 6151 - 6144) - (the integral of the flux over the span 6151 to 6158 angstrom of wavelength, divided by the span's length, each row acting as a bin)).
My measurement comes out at 0.10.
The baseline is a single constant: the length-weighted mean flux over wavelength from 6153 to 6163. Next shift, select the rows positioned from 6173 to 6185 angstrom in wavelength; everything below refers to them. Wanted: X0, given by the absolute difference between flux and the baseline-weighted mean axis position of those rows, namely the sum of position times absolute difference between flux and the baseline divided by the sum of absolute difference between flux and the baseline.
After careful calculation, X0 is 6178.7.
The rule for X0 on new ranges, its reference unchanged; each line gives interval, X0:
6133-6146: 6138.3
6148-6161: 6155.9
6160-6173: 6164.9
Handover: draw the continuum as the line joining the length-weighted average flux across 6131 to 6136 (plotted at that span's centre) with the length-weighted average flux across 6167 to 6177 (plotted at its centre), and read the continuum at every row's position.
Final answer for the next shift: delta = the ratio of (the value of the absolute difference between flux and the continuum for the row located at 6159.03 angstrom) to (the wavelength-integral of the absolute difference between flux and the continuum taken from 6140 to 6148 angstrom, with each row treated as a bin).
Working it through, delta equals 0.093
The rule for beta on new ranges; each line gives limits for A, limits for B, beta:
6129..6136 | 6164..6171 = 0.84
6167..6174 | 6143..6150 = 0.74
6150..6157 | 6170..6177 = 0.81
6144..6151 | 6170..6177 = 0.87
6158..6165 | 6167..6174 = 1.10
